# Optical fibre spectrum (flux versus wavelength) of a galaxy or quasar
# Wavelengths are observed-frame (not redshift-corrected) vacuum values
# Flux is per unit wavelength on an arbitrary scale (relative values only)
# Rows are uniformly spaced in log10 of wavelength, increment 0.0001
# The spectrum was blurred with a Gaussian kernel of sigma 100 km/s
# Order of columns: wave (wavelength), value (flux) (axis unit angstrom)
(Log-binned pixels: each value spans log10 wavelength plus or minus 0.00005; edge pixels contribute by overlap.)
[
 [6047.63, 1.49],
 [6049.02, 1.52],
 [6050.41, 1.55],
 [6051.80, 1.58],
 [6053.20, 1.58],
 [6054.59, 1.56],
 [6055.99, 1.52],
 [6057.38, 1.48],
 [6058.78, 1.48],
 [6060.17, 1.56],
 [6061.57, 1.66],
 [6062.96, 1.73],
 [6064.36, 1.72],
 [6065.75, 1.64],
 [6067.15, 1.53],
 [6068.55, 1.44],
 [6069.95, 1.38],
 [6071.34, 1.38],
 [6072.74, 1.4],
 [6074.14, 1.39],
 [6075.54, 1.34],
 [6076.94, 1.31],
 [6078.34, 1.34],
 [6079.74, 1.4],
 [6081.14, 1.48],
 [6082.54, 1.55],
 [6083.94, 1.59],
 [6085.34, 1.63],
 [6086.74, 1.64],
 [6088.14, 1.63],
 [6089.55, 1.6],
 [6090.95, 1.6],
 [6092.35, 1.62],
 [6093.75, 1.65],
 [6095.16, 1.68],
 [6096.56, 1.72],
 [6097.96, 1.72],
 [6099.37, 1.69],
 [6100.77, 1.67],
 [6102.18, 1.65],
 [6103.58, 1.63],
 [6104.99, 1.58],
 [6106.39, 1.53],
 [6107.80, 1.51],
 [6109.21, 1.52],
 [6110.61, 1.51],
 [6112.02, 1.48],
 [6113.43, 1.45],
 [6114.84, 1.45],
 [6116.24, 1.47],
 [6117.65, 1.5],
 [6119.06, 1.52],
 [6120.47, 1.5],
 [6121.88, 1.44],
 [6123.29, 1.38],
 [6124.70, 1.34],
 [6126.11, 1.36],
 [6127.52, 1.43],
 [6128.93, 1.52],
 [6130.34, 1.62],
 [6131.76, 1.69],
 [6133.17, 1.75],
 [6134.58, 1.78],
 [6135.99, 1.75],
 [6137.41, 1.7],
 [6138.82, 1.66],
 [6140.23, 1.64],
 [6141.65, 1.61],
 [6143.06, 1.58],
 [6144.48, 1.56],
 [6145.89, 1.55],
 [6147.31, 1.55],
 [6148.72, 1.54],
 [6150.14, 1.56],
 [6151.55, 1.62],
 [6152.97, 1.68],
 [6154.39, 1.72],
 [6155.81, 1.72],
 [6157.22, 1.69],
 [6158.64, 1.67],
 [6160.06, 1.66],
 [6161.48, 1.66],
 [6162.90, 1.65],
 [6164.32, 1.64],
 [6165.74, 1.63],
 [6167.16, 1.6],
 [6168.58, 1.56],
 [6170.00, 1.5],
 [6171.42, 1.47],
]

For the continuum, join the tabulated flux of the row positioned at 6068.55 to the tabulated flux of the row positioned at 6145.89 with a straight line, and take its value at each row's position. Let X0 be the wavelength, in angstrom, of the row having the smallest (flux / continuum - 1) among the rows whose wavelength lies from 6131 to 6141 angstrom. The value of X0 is 6140.23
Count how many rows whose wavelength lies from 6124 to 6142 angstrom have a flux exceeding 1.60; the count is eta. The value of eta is 9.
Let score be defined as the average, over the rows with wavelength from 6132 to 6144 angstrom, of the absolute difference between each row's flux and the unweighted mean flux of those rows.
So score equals 0.061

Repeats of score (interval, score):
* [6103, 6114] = 0.040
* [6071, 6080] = 0.031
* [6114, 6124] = 0.036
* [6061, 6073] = 0.129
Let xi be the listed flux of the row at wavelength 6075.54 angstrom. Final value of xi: 1.34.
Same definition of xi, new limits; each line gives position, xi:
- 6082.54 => 1.55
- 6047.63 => 1.49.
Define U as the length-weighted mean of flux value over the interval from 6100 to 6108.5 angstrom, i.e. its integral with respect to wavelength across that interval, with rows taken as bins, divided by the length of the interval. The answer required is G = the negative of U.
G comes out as -1.596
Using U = 1.60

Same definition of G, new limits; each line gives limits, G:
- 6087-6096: -1.632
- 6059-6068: -1.629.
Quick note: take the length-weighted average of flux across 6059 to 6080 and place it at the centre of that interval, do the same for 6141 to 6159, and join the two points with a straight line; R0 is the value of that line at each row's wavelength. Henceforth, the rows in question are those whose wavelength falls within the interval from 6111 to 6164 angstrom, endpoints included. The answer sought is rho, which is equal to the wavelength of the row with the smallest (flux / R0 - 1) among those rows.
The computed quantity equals 6124.70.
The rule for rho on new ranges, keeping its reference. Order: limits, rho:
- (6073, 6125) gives 6124.70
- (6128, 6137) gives 6128.93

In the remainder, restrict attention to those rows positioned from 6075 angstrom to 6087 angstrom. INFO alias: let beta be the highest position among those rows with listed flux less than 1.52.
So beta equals 6081.14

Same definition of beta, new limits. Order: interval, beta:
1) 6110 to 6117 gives 6116.24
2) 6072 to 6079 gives 6078.34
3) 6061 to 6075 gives 6074.14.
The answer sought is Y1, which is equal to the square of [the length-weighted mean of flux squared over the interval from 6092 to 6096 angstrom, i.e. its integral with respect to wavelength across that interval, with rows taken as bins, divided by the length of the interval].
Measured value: 7.5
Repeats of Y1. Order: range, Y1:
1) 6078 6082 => 4.1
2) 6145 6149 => 5.8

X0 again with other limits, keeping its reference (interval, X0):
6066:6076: 6075.54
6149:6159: 6150.14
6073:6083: 6076.94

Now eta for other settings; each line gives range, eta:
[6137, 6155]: 7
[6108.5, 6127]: 0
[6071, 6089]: 3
